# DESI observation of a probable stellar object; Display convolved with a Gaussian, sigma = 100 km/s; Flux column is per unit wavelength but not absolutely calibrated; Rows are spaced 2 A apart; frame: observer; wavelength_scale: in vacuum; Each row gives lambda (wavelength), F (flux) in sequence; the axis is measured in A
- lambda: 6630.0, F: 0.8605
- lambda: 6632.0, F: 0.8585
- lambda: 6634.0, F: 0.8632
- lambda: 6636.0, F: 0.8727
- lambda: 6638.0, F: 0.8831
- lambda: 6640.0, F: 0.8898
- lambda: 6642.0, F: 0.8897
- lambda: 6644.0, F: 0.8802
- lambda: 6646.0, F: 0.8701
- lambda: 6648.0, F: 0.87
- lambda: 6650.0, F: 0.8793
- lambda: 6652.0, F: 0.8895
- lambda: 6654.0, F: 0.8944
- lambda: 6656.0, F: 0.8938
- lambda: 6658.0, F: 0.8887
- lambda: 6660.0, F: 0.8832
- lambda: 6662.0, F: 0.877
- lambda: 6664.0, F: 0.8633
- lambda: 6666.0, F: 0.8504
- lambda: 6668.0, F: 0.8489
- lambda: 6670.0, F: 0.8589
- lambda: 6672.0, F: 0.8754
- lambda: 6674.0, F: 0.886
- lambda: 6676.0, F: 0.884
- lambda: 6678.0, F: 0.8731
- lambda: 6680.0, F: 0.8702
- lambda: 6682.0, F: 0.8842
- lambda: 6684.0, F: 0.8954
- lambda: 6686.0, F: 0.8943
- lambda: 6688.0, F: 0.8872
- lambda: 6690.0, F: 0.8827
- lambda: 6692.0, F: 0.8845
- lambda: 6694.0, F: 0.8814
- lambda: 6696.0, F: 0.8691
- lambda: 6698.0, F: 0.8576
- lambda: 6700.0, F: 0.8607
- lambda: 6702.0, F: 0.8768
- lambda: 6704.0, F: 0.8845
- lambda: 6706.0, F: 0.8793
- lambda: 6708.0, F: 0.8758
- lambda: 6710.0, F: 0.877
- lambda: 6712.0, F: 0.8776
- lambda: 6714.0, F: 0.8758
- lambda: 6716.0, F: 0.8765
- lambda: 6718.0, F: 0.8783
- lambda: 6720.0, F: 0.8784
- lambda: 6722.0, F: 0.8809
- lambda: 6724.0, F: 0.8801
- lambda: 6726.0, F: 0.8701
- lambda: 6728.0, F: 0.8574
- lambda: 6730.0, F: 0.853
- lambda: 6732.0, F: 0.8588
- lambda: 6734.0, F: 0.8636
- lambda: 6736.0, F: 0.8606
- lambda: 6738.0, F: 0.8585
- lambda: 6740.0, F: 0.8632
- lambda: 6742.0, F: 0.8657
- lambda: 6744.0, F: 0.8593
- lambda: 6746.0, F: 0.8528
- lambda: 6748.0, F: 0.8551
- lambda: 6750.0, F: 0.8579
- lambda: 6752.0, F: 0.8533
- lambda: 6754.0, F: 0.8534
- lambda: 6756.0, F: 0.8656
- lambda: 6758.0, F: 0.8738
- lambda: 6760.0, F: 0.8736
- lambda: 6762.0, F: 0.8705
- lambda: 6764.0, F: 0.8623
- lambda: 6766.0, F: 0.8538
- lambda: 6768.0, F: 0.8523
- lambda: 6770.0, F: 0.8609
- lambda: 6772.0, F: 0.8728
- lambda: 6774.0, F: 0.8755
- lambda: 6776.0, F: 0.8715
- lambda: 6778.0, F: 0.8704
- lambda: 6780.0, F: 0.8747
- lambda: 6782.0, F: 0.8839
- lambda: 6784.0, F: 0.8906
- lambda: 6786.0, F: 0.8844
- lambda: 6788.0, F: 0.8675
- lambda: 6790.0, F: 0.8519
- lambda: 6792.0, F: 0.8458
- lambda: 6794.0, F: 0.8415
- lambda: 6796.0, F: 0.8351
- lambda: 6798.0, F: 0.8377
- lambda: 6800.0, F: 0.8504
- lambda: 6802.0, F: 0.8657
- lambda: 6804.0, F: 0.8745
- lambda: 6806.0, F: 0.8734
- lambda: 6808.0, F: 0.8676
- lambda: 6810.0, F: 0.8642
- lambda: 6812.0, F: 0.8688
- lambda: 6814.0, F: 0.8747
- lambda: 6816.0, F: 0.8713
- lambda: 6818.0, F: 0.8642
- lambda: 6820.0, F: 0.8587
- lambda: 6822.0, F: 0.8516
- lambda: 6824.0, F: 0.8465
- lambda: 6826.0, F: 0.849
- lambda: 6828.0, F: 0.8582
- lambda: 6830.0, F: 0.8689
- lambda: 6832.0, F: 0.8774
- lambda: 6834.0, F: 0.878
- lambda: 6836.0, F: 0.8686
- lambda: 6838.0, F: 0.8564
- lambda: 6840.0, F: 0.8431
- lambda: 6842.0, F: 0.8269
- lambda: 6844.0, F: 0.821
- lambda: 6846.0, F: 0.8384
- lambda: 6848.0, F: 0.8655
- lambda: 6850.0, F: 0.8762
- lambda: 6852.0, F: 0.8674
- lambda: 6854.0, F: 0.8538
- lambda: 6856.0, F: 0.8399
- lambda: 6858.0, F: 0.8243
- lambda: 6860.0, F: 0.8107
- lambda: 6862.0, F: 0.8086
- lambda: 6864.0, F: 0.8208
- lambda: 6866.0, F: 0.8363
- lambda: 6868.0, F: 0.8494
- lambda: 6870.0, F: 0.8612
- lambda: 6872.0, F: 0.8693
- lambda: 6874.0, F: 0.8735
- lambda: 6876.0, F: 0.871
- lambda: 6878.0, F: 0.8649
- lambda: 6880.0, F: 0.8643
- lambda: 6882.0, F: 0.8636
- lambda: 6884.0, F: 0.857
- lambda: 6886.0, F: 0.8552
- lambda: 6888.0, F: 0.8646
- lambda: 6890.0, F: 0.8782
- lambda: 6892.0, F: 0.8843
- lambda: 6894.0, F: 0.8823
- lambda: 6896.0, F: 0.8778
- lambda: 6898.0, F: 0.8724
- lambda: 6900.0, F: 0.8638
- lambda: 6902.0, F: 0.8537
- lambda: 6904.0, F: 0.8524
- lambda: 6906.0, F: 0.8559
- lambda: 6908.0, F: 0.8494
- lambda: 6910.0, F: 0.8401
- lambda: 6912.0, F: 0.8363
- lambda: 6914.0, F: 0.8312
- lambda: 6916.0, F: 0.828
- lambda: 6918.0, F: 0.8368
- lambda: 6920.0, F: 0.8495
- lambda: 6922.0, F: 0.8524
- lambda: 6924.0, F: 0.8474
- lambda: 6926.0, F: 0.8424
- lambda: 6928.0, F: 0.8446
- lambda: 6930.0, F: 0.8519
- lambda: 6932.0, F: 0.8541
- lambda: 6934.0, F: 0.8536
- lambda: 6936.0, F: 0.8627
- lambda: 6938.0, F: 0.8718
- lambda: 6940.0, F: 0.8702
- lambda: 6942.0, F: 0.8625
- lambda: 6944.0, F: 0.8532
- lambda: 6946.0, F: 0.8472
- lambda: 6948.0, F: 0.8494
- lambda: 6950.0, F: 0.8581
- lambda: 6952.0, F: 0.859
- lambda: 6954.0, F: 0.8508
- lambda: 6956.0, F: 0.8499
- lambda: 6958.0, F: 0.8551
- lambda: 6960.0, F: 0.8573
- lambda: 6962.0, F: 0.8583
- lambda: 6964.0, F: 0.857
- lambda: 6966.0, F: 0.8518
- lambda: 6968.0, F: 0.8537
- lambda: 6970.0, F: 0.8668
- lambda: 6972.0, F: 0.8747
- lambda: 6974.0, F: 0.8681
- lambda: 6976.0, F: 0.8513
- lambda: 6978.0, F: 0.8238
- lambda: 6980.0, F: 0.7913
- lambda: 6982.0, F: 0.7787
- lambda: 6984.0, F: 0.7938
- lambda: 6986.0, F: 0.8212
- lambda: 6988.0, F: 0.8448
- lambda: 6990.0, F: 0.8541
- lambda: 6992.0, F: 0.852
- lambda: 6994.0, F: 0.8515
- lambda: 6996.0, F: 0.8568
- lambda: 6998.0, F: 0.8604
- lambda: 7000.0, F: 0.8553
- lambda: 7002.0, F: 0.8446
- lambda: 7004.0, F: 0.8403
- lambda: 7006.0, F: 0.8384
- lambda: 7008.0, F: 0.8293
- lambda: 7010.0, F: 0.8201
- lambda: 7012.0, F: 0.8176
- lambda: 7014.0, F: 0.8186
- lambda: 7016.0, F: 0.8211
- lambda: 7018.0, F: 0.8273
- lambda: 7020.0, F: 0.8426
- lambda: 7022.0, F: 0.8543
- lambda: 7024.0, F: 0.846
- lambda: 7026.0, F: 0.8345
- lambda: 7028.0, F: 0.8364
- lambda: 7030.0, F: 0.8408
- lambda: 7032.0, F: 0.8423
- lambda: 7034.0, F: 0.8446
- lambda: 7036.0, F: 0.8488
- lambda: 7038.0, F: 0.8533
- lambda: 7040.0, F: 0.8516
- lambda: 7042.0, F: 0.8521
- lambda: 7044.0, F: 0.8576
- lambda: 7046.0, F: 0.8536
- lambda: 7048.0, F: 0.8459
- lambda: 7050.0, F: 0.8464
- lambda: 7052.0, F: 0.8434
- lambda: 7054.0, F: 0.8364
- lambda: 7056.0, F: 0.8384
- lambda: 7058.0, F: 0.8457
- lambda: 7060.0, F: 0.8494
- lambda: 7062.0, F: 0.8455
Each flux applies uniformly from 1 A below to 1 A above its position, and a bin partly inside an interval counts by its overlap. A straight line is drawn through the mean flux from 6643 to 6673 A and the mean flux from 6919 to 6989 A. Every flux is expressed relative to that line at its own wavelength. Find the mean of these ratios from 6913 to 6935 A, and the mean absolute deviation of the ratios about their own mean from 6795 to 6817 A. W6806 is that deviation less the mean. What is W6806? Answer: -0.98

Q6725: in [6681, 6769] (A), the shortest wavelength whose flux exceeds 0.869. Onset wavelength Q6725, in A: 6682.0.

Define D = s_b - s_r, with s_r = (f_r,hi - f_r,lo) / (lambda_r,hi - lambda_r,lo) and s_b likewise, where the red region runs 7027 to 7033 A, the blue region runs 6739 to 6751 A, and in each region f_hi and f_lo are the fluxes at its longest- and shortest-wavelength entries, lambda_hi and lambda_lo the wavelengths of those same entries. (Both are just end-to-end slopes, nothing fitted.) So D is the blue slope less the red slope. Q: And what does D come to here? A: -0.002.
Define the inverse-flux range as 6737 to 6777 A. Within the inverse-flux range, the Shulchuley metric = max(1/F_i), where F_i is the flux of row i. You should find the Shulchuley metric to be 1.17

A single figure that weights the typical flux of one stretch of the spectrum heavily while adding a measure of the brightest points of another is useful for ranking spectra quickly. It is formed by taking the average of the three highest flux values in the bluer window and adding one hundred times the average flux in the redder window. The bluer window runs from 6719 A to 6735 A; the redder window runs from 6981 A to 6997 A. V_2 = 84.0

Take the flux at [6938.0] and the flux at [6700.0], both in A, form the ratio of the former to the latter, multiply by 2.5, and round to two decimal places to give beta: 2.53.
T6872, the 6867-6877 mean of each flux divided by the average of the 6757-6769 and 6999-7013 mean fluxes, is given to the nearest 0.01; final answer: 1.02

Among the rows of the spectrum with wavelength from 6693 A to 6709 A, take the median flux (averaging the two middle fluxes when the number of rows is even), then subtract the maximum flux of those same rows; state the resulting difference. -0.0082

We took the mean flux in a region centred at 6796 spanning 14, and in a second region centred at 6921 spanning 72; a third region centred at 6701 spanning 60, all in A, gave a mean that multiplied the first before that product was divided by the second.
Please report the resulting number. 0.868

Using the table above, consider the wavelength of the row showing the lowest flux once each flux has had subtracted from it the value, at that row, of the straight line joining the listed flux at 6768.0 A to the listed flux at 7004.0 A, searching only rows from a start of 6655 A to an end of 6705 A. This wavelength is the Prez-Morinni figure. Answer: 6668.0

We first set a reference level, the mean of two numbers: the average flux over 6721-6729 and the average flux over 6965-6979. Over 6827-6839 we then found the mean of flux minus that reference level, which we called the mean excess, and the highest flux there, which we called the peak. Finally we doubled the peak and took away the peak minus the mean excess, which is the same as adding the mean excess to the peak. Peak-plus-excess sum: 0.88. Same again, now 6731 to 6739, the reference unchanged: 0.86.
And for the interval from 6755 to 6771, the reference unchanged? 0.87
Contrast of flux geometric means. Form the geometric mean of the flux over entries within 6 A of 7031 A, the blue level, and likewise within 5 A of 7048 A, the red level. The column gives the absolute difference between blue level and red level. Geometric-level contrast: 0.008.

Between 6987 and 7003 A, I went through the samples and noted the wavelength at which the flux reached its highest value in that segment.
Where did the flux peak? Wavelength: 6998.0 A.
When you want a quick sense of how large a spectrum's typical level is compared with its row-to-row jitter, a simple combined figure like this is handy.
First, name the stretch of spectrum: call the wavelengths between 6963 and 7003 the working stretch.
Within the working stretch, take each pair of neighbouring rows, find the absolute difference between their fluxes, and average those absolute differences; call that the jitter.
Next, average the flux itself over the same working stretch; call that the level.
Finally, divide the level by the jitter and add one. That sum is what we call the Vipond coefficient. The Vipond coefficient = 72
